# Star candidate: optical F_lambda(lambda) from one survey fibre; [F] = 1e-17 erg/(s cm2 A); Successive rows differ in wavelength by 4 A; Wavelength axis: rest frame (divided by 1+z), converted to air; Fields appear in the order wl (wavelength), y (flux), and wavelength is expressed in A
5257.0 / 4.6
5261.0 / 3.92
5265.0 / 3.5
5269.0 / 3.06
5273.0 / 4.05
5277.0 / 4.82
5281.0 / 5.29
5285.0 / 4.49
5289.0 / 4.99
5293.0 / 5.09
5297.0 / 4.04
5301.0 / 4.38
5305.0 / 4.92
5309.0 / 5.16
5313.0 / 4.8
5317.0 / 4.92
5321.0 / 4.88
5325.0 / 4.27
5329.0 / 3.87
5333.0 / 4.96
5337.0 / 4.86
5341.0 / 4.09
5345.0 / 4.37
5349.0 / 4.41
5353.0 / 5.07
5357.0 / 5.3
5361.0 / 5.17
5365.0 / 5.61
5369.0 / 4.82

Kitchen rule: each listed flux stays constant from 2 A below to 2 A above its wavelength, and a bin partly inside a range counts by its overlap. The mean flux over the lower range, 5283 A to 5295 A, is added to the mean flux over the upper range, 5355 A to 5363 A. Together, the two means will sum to 10.1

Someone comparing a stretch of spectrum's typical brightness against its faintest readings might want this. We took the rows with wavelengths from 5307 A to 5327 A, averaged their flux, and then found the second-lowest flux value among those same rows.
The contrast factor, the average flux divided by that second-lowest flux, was 1.00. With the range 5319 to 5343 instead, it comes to 1.10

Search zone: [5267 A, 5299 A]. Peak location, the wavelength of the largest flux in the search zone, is 5281.0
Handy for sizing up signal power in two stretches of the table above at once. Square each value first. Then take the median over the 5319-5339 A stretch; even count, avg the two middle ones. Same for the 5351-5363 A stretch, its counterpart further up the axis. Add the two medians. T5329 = 50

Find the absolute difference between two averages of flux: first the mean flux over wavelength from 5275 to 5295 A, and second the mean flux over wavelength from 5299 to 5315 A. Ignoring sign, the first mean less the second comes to 0.12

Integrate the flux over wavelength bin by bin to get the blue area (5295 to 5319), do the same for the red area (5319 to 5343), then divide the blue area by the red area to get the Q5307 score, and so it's 1.05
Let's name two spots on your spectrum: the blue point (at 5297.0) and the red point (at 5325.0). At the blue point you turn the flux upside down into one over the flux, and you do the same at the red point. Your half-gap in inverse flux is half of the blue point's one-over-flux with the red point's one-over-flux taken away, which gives 0.007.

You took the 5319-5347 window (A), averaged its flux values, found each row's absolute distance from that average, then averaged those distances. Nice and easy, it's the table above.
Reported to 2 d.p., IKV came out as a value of 0.37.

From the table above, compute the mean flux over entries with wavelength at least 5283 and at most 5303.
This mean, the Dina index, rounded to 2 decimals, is 4.60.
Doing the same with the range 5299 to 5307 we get 4.65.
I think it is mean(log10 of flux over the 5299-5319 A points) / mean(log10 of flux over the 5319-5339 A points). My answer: 1.04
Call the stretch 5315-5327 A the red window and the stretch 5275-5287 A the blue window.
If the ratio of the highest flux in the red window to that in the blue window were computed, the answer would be 0.93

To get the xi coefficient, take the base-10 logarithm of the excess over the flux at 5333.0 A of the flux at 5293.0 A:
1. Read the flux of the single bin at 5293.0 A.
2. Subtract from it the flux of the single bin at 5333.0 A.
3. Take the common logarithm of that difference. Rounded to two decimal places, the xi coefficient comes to -0.89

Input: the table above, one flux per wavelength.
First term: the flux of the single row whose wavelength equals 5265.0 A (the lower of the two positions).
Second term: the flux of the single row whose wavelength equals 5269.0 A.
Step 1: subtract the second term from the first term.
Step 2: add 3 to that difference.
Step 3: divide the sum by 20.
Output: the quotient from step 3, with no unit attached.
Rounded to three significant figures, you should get 0.172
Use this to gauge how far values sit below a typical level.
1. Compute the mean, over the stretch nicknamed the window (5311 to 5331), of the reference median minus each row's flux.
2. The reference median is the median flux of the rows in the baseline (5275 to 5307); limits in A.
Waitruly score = 0.32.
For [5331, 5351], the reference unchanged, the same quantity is 0.33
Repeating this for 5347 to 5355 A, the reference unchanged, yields 0.13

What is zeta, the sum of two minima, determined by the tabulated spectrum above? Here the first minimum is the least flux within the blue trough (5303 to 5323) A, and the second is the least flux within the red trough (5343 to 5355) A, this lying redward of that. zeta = 9.2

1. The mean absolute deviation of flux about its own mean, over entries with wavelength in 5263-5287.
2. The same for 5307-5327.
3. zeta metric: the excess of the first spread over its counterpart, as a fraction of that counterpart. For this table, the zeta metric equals 2.1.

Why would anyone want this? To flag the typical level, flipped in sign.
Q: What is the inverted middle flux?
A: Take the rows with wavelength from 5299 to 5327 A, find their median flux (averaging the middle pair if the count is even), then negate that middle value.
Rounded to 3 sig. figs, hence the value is -4.88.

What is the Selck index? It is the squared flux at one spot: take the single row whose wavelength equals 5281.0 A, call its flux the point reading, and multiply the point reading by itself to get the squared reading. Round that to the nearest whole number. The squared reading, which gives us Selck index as 28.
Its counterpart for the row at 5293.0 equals 26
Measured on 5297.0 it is 16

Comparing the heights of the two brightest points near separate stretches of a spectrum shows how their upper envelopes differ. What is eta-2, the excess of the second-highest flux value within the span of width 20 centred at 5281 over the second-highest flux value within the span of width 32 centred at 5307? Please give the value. -0.10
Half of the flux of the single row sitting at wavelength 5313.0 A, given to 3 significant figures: 2.40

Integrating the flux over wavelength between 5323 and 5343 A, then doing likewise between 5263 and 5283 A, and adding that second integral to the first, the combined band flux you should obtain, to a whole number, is 171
